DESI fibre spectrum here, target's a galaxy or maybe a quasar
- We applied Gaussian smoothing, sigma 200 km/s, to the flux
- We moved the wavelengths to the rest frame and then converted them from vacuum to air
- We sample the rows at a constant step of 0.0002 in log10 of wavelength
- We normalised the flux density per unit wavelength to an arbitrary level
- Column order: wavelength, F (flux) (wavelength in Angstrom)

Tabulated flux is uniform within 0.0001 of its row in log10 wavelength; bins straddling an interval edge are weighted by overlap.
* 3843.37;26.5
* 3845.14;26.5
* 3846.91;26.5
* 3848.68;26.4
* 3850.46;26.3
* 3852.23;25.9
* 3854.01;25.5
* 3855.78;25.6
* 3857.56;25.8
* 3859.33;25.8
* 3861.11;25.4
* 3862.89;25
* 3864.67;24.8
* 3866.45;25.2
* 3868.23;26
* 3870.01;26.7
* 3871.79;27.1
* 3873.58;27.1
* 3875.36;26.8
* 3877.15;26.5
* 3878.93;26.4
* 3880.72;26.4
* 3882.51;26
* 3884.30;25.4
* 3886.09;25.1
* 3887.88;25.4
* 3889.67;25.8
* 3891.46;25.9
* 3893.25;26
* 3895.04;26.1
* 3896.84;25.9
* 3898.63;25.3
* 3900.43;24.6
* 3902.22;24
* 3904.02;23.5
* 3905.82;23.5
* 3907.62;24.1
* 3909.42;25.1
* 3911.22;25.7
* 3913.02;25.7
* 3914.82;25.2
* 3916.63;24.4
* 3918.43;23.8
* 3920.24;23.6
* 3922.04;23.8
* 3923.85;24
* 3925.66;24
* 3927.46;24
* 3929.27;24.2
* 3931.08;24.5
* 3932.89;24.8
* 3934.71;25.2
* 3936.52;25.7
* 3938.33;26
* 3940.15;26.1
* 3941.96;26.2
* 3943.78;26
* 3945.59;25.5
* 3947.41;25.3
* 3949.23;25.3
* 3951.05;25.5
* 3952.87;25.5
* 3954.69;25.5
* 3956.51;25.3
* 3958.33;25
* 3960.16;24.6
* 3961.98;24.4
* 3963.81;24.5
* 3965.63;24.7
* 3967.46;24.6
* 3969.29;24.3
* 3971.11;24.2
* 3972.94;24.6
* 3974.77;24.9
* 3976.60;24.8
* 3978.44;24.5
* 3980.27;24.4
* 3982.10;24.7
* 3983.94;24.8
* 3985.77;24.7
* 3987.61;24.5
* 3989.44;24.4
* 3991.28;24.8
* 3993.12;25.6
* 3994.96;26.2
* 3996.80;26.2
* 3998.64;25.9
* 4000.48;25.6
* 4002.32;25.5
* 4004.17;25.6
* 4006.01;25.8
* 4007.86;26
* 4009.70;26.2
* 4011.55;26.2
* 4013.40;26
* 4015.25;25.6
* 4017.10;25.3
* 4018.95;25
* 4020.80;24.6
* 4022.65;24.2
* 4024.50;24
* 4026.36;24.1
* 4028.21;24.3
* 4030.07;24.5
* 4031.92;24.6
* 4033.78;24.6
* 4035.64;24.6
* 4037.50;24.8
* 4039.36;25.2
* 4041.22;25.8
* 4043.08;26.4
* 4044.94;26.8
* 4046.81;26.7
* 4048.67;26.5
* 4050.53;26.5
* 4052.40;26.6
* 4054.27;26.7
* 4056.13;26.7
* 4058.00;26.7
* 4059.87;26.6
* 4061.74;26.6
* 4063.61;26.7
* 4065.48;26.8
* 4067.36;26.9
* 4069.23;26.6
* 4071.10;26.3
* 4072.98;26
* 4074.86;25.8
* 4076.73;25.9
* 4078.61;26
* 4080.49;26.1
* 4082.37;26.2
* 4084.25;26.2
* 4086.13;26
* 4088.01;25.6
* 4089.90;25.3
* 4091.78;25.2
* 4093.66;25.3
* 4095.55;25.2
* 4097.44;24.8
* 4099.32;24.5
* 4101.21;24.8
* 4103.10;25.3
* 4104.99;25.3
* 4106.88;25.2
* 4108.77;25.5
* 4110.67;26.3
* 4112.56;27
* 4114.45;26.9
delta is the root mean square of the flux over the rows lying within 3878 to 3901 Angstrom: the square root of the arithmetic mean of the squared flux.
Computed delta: 25.7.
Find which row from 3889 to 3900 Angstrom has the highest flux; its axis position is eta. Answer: 3895.04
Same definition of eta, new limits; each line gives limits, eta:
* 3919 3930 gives 3929.27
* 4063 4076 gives 4067.36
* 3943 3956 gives 3943.78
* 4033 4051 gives 4044.94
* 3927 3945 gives 3941.96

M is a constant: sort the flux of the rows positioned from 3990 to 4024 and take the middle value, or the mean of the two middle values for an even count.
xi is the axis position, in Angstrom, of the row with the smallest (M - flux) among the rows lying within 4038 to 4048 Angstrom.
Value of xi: 4044.94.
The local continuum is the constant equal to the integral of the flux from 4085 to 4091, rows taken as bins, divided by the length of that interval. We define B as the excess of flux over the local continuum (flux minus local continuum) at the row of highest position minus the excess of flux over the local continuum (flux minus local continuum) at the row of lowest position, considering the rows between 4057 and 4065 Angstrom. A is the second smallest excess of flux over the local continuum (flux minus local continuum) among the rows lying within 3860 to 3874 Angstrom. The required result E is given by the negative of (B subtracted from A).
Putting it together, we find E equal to 0.6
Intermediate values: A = -0.6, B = 0.00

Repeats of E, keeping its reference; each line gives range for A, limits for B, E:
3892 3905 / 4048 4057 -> 1.8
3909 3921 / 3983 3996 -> 3.2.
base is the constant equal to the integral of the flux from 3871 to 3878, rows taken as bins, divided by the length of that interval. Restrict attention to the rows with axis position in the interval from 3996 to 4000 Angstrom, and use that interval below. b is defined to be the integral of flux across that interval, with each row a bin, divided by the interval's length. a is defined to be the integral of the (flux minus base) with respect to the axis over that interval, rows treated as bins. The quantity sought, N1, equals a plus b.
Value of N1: 23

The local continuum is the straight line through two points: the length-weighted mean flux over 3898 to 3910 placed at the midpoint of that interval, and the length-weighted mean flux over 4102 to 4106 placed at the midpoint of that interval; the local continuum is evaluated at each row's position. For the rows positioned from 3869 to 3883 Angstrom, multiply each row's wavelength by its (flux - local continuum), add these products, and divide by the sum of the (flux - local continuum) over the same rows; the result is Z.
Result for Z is 3875.7 Angstrom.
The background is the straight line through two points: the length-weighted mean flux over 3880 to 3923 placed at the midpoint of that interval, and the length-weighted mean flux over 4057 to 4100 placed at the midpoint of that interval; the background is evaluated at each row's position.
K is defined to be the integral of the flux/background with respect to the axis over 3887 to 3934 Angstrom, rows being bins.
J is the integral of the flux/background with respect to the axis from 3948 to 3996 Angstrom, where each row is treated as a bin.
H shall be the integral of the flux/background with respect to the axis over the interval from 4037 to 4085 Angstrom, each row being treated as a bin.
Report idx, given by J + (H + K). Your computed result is 142.2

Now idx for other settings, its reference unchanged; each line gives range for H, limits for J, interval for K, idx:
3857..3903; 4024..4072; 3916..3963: 142.3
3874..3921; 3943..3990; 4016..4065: 142.3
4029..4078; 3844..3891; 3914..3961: 145.2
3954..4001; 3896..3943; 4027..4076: 141.7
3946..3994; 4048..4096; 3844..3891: 144.6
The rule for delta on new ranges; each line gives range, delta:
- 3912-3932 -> 24.3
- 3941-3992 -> 24.9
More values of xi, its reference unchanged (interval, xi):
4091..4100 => 4093.66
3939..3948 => 3941.96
